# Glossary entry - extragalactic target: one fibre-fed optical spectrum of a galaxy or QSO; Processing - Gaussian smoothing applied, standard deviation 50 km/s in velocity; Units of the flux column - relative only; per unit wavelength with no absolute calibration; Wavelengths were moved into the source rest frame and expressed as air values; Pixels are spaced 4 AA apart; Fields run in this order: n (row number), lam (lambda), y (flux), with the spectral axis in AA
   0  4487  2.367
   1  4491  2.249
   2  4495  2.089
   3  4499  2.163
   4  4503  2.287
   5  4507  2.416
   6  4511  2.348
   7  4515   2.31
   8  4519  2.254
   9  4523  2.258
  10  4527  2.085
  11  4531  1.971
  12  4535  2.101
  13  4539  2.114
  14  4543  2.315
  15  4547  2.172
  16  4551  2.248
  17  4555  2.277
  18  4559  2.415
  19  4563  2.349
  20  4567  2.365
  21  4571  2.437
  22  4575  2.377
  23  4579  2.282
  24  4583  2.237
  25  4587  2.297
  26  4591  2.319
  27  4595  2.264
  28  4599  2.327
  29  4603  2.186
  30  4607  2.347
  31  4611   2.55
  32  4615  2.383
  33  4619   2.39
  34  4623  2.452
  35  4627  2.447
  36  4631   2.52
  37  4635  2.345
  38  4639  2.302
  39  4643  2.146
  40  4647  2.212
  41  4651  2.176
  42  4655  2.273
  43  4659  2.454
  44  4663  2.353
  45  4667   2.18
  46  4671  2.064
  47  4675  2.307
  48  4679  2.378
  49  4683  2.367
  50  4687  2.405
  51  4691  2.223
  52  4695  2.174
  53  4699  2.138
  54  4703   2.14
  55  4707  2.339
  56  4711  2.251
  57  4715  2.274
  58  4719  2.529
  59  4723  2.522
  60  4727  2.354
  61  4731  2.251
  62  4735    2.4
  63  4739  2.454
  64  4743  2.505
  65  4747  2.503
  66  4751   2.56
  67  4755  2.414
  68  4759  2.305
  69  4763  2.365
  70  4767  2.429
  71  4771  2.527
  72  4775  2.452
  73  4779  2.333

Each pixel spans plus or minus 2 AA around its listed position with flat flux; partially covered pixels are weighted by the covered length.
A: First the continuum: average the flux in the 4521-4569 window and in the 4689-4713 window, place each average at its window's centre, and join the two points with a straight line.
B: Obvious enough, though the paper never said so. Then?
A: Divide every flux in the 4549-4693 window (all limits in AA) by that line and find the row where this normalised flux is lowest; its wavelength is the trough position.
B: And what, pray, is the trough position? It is 4671 AA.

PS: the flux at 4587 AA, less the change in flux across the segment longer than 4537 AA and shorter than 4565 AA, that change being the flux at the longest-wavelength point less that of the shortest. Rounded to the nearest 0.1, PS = 2.1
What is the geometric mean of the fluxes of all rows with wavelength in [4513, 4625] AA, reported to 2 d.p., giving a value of 2.29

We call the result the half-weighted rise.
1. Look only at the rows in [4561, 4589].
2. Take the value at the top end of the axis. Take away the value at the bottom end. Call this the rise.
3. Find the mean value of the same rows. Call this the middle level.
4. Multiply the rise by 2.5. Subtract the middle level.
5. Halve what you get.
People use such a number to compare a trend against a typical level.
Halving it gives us -1.23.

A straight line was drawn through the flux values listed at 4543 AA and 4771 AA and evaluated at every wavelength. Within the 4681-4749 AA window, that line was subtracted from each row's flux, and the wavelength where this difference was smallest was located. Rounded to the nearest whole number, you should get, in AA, 4703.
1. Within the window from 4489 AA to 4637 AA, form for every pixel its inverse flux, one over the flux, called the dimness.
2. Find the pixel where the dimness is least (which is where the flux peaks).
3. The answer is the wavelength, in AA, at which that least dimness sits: 4611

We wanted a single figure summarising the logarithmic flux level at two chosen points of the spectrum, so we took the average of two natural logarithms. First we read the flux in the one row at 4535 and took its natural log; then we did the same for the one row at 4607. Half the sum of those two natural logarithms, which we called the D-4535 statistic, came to 0.798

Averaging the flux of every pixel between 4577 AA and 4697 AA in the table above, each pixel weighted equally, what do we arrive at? 2.31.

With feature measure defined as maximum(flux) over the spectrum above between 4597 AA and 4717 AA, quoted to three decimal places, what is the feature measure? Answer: 2.550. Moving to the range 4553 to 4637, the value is 2.550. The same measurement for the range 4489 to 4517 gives 2.416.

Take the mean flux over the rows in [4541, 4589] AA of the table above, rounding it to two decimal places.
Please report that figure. 2.31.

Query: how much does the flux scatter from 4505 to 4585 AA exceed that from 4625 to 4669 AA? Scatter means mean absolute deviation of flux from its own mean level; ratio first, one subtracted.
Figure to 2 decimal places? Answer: -0.07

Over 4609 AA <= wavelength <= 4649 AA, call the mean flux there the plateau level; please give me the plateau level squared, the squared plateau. 5.6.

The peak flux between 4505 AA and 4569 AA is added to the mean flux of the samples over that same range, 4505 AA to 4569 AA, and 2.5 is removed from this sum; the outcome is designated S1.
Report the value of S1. 2.17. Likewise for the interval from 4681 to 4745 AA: 2.36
